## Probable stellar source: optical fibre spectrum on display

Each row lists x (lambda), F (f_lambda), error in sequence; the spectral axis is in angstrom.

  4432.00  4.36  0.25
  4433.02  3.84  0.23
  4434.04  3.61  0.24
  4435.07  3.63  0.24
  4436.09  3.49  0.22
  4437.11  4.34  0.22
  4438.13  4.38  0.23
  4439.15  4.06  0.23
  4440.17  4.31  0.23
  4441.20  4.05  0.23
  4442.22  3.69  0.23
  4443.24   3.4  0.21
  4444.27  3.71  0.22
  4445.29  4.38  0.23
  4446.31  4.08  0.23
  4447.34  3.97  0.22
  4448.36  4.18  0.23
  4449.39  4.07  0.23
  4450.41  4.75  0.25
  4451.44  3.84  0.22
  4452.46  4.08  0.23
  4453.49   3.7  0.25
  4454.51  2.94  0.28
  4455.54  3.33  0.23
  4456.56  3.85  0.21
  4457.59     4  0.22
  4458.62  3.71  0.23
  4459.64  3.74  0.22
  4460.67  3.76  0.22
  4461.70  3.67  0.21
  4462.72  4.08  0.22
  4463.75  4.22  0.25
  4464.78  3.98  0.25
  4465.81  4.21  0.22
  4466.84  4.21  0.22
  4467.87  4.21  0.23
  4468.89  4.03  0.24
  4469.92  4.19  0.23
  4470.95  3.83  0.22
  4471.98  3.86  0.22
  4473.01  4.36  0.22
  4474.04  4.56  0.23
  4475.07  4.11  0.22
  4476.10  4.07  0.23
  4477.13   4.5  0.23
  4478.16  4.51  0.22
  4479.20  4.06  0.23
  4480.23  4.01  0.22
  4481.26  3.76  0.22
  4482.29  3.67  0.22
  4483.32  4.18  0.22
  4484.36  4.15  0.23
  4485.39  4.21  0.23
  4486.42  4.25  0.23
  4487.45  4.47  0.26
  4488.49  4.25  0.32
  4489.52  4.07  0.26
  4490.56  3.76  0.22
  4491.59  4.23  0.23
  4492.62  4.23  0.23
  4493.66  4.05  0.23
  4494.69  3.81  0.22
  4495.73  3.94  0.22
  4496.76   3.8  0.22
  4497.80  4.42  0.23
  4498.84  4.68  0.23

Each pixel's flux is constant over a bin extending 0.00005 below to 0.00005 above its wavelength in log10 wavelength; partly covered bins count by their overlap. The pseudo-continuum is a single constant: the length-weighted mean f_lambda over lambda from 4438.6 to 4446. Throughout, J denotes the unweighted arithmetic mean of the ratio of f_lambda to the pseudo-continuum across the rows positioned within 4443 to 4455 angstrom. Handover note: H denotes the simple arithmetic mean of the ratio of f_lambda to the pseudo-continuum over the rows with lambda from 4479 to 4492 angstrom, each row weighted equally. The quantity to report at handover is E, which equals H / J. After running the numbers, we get 1.04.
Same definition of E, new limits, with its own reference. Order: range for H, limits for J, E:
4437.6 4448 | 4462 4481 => 0.96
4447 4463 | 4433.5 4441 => 0.97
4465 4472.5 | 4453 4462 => 1.12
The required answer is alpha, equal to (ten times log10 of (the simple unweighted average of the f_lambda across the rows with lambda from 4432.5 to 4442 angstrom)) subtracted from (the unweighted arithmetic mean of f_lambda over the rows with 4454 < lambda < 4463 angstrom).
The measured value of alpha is -2.3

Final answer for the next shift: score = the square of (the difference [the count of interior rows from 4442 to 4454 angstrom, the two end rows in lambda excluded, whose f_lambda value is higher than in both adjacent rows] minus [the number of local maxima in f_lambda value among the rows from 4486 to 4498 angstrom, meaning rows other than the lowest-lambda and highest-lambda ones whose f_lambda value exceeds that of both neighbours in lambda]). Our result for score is 4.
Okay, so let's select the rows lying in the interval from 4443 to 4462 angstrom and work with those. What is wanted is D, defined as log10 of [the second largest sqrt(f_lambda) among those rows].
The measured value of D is 0.321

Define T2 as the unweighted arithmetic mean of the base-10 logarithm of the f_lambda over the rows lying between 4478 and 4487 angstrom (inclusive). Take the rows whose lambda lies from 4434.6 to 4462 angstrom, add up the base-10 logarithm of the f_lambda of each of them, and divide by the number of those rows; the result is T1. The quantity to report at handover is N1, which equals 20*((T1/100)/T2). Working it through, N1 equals 0.193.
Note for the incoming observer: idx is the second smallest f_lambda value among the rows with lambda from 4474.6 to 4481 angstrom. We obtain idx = 4.06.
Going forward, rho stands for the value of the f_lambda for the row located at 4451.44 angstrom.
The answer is 3.84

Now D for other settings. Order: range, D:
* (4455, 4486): 0.327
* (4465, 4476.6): 0.320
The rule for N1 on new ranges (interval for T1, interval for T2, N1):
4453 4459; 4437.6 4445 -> 0.186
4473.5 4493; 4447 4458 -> 0.211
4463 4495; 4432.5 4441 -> 0.207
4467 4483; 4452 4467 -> 0.211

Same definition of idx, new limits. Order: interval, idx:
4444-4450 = 3.97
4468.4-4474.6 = 3.86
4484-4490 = 4.15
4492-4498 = 3.81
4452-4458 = 3.33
